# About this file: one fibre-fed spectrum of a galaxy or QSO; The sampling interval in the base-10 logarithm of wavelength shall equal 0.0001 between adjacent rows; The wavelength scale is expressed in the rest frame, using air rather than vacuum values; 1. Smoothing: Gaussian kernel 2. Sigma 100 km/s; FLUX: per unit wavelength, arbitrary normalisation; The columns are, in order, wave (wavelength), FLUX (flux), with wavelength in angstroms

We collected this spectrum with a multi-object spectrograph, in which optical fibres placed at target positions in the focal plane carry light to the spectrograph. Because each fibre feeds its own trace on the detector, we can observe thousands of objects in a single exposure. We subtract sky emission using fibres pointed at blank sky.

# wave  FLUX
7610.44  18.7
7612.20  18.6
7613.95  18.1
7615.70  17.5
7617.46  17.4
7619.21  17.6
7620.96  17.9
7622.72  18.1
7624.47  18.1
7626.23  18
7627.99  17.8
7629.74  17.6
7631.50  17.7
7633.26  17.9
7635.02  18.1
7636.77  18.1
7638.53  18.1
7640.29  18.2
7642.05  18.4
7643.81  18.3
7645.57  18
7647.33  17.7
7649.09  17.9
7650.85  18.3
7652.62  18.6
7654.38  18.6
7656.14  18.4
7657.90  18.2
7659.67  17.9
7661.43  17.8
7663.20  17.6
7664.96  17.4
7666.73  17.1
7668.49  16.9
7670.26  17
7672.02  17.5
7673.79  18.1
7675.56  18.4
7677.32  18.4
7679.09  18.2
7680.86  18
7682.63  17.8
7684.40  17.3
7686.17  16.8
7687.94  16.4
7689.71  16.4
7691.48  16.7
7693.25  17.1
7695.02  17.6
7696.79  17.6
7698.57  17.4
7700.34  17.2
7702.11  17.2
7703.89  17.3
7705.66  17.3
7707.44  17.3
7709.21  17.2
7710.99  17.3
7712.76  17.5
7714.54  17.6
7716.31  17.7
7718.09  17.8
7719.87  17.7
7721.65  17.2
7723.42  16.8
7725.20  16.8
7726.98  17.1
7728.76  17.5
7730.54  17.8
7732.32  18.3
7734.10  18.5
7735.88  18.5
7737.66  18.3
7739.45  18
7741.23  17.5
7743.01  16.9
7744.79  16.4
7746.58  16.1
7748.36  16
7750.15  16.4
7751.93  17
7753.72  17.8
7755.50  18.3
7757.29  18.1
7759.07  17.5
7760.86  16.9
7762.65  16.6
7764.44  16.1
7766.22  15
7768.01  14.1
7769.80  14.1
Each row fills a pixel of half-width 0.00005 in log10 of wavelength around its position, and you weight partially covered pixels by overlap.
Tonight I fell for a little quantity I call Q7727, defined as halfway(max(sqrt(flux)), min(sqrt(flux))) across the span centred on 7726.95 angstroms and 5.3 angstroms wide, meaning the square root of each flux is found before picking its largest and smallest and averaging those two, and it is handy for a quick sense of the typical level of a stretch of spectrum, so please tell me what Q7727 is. 4.14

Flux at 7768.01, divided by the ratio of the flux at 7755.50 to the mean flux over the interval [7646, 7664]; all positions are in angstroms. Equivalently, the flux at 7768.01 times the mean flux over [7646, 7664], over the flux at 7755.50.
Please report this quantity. 13.9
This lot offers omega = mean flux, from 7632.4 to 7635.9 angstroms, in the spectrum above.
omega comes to 18.0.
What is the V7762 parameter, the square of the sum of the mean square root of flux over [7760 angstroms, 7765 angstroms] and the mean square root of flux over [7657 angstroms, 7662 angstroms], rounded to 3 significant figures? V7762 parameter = 69.0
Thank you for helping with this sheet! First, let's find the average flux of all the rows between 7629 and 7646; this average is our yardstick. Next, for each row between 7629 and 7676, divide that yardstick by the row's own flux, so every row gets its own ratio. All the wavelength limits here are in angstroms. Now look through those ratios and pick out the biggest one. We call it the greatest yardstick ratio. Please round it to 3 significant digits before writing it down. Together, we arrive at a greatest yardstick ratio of 1.07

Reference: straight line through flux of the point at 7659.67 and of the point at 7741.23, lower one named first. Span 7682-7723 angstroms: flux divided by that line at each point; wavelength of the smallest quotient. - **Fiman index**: 7687.94 angstroms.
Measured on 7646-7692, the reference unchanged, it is 7687.94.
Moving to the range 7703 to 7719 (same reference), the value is 7709.21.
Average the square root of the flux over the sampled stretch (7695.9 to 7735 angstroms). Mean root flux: 4.18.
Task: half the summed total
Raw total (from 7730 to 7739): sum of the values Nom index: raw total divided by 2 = 45.7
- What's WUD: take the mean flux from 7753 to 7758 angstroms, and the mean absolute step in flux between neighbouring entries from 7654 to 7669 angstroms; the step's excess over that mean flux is -17.9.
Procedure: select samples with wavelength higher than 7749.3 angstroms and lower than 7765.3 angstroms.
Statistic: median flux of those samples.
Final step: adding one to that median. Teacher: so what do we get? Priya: 18.0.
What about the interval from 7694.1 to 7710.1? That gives 18.3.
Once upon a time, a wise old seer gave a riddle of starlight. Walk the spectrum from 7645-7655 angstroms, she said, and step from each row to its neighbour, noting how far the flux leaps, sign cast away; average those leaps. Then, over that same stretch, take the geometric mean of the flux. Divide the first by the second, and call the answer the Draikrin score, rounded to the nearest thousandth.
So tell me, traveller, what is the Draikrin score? 0.013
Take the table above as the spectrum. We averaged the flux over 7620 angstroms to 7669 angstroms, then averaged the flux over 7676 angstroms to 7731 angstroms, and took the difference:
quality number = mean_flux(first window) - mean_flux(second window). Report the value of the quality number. 0.60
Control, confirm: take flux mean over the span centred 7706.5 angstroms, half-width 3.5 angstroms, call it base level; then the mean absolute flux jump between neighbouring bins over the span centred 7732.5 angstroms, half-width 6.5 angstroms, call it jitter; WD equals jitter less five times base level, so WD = -86.1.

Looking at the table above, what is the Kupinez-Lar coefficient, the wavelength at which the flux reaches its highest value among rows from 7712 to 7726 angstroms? 7718.09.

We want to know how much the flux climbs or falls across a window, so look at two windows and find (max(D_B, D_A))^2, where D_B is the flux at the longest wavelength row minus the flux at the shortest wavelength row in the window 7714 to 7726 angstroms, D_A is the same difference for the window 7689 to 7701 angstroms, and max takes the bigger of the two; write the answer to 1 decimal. 0.6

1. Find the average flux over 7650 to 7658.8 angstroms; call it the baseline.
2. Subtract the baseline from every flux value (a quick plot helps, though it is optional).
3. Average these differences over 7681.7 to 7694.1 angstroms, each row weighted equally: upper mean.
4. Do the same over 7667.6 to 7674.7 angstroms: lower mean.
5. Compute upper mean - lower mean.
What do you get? -0.45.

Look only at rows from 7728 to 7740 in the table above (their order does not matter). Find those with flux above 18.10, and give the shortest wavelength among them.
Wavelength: 7732.32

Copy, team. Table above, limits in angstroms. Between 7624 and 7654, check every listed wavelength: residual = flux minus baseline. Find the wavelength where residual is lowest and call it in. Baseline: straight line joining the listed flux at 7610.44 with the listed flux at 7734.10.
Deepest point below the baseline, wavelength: 7629.74 angstroms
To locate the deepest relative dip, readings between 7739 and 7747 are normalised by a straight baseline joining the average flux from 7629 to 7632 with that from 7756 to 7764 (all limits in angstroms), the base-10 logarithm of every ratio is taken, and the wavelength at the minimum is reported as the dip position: 7746.58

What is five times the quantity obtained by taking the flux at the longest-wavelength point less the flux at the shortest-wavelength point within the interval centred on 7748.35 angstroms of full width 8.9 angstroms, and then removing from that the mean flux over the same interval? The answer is -79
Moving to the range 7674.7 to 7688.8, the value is -98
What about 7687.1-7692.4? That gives -81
